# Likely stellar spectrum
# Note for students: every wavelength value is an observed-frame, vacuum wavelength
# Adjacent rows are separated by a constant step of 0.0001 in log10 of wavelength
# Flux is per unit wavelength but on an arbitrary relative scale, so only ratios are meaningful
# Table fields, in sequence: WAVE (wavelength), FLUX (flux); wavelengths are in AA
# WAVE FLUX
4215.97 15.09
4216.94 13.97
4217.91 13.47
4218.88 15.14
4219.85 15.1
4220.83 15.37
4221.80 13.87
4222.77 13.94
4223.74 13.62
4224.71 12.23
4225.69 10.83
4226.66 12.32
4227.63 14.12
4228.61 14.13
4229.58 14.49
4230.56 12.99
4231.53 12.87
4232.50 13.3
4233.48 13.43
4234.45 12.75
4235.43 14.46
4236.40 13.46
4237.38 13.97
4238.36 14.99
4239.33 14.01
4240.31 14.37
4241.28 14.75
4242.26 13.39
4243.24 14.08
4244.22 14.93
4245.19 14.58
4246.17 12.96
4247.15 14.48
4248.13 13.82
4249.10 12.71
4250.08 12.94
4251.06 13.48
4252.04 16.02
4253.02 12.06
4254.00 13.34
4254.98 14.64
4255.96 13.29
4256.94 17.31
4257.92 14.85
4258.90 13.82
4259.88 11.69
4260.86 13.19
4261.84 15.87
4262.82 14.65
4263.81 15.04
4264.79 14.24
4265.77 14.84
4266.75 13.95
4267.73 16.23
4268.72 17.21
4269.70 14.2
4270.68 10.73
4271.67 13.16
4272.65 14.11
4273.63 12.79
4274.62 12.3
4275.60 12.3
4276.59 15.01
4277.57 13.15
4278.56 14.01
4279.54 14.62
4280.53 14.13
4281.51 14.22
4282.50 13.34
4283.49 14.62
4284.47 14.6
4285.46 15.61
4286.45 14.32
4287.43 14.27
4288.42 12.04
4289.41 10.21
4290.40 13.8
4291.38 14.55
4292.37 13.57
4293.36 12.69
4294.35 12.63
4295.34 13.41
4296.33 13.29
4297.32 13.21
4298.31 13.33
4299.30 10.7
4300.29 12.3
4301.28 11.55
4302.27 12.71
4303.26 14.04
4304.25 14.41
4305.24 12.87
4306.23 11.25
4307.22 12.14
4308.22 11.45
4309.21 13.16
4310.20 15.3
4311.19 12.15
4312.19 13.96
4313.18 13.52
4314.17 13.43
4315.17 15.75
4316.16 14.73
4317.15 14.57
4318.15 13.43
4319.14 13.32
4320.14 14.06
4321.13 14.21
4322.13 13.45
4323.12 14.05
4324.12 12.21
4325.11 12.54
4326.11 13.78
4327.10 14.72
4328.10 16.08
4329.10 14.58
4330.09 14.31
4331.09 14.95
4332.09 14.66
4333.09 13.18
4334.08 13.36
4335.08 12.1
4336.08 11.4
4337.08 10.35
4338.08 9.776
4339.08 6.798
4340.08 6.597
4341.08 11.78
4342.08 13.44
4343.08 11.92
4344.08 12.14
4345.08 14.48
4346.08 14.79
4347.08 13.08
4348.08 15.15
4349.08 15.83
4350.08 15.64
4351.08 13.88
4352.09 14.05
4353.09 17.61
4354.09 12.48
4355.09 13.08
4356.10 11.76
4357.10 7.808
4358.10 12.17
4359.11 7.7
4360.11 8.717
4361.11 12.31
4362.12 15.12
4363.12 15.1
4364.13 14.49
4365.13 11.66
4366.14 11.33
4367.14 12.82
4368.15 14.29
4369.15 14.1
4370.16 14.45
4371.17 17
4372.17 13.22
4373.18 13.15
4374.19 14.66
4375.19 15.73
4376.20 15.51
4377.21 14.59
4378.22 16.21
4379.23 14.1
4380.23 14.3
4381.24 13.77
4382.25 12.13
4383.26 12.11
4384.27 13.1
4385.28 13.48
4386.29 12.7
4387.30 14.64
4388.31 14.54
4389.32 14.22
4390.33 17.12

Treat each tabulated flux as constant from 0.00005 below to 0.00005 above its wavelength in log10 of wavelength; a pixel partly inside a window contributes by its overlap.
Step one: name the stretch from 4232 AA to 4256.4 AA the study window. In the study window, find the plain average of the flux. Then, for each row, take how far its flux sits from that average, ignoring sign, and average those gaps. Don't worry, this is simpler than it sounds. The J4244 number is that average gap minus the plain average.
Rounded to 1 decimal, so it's -13.1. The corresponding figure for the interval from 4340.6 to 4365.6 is -11.2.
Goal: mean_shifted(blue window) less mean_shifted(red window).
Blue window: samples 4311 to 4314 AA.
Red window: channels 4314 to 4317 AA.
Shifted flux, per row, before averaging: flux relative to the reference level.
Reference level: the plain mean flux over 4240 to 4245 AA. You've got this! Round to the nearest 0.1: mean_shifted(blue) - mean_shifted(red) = -1.4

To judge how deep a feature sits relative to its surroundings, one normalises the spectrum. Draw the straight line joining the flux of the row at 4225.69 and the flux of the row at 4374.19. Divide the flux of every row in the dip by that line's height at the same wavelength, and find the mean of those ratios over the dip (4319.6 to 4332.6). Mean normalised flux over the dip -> 1.05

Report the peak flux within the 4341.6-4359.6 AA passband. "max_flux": 17.61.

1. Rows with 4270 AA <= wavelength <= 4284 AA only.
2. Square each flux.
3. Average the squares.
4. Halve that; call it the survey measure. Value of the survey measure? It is 91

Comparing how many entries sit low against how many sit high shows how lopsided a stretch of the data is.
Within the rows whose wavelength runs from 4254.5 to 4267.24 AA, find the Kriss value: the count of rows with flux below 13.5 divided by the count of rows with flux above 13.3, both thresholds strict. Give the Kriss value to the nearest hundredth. 0.30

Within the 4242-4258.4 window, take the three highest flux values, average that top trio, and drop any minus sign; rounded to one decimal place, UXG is 16.1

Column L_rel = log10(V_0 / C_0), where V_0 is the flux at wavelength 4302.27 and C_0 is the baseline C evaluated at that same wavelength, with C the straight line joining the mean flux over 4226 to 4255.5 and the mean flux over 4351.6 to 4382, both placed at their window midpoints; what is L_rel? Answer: -0.030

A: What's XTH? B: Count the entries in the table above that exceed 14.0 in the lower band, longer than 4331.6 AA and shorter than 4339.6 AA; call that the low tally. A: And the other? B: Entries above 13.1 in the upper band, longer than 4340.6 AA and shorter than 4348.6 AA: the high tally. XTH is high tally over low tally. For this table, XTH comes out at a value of 4.0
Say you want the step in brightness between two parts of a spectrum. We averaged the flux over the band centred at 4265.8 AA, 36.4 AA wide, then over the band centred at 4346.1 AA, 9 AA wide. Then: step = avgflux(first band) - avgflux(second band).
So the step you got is -0.1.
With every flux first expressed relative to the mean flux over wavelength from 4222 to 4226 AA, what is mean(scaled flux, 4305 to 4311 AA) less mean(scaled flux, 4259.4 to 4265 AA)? -0.112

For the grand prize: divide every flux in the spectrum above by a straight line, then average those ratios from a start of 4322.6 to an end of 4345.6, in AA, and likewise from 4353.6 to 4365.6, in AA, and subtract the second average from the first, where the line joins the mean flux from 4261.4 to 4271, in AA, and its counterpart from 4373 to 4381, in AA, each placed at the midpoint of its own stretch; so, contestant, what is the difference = 0.05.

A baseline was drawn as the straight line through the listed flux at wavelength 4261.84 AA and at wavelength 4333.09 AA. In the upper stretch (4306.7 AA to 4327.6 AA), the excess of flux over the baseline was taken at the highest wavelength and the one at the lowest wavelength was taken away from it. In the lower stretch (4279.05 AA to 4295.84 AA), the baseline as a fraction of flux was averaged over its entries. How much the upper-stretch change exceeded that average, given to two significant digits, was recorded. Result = 2.2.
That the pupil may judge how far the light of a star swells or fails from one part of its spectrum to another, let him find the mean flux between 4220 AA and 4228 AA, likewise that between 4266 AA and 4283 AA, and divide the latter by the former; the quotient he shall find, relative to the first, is 1.04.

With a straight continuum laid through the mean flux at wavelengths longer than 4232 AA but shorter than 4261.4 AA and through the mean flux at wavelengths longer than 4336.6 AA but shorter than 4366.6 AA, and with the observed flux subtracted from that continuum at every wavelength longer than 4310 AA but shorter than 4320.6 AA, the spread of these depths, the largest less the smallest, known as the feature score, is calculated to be 3.7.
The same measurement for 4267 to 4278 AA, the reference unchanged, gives 6.5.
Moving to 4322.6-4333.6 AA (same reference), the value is 3.9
